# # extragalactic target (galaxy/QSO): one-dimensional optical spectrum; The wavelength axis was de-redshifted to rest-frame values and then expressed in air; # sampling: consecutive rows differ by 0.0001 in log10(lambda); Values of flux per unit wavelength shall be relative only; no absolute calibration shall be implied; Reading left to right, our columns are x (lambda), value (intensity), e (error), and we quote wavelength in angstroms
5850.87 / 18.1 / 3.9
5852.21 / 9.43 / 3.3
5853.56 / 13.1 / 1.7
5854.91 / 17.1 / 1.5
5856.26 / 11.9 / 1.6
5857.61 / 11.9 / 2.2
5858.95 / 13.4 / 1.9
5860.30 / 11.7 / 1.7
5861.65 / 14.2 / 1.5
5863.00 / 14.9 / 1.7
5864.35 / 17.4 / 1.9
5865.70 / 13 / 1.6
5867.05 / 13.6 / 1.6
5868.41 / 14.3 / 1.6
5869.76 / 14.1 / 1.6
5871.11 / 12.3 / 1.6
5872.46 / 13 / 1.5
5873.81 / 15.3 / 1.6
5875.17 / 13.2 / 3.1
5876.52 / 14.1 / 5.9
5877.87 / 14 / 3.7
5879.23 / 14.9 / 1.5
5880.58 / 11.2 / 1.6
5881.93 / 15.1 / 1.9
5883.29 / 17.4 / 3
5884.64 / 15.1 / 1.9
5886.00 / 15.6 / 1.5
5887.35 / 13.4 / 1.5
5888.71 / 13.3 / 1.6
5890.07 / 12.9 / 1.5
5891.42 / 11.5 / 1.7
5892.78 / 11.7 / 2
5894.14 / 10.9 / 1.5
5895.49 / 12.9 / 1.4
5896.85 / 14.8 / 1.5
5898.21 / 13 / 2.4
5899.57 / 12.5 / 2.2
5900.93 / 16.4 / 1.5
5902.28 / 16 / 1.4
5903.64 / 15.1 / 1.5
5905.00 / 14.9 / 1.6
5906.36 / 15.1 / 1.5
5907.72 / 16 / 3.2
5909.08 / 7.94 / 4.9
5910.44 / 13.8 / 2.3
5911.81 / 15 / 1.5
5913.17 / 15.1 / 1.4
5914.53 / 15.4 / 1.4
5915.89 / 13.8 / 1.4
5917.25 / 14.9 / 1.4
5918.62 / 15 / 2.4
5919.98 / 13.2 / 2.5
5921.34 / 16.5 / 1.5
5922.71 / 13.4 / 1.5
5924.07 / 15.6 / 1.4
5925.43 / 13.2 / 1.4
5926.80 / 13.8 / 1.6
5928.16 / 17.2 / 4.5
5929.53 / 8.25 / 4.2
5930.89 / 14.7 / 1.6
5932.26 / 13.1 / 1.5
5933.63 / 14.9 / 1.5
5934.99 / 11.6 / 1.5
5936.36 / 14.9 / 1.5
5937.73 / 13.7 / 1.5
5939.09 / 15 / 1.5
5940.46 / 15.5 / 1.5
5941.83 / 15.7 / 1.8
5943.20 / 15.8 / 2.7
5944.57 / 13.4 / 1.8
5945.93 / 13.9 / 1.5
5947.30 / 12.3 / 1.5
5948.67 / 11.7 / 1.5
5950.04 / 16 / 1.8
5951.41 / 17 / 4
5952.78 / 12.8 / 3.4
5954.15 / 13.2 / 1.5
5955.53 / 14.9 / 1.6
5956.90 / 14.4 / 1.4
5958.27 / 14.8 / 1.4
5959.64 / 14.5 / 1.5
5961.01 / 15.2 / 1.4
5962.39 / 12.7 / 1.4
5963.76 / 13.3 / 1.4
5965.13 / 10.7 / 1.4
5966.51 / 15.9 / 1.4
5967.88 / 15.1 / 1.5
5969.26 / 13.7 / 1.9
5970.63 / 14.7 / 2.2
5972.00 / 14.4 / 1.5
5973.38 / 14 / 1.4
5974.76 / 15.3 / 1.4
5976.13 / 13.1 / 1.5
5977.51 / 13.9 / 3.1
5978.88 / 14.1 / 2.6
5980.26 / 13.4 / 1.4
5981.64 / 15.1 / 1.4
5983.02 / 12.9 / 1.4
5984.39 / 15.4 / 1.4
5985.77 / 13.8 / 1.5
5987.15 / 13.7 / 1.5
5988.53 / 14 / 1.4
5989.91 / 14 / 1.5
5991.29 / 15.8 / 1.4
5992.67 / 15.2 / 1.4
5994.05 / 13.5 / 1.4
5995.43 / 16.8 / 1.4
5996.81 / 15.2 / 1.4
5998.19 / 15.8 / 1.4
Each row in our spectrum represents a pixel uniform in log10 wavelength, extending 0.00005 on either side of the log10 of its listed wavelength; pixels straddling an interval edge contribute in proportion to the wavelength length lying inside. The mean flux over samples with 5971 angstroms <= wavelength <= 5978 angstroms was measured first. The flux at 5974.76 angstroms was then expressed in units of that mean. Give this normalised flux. 1.08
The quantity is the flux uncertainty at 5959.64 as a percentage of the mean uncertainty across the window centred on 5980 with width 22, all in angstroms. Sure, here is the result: 89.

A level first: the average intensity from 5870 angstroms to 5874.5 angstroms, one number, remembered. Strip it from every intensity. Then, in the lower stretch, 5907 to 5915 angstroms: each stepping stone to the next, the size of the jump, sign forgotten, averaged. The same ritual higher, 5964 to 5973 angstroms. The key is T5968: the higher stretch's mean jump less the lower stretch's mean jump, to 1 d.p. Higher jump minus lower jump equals -1.4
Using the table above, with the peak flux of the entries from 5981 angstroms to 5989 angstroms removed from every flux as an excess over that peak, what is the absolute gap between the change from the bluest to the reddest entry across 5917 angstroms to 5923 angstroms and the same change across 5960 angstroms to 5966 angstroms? 3.0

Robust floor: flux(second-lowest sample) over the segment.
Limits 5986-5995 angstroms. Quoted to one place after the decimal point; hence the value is 13.7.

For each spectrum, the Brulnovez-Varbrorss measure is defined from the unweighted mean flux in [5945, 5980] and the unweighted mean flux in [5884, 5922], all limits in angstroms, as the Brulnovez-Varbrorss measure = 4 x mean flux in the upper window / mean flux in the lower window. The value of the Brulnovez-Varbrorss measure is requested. 4.02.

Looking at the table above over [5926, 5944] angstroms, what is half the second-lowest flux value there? 5.8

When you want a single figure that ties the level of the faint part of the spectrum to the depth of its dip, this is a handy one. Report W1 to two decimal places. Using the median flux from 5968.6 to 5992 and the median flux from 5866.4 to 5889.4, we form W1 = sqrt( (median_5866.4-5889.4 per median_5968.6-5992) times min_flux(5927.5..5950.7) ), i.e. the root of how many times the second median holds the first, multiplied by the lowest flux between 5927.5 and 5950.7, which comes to 2.88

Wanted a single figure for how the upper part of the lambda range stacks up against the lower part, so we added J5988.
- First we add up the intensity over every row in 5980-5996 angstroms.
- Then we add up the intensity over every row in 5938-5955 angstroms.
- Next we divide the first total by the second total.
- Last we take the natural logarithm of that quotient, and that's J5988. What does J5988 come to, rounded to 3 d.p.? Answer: 0.008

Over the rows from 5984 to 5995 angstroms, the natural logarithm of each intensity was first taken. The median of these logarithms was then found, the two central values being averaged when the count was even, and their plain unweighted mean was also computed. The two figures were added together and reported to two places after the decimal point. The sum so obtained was 5.31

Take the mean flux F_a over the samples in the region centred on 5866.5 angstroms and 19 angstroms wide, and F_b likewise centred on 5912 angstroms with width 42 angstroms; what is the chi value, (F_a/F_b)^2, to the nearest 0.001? 0.977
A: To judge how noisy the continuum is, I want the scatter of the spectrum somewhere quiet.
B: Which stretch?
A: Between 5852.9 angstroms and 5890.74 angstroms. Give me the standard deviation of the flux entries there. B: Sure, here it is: 1.6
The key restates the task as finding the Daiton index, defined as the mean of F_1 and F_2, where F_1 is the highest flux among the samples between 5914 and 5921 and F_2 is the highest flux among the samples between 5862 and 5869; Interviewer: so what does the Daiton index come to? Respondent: 16.4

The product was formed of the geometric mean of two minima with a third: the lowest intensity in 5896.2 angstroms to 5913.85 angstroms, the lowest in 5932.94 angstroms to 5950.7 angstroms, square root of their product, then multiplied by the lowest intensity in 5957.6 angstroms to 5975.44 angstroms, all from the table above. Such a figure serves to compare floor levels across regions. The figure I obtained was 103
